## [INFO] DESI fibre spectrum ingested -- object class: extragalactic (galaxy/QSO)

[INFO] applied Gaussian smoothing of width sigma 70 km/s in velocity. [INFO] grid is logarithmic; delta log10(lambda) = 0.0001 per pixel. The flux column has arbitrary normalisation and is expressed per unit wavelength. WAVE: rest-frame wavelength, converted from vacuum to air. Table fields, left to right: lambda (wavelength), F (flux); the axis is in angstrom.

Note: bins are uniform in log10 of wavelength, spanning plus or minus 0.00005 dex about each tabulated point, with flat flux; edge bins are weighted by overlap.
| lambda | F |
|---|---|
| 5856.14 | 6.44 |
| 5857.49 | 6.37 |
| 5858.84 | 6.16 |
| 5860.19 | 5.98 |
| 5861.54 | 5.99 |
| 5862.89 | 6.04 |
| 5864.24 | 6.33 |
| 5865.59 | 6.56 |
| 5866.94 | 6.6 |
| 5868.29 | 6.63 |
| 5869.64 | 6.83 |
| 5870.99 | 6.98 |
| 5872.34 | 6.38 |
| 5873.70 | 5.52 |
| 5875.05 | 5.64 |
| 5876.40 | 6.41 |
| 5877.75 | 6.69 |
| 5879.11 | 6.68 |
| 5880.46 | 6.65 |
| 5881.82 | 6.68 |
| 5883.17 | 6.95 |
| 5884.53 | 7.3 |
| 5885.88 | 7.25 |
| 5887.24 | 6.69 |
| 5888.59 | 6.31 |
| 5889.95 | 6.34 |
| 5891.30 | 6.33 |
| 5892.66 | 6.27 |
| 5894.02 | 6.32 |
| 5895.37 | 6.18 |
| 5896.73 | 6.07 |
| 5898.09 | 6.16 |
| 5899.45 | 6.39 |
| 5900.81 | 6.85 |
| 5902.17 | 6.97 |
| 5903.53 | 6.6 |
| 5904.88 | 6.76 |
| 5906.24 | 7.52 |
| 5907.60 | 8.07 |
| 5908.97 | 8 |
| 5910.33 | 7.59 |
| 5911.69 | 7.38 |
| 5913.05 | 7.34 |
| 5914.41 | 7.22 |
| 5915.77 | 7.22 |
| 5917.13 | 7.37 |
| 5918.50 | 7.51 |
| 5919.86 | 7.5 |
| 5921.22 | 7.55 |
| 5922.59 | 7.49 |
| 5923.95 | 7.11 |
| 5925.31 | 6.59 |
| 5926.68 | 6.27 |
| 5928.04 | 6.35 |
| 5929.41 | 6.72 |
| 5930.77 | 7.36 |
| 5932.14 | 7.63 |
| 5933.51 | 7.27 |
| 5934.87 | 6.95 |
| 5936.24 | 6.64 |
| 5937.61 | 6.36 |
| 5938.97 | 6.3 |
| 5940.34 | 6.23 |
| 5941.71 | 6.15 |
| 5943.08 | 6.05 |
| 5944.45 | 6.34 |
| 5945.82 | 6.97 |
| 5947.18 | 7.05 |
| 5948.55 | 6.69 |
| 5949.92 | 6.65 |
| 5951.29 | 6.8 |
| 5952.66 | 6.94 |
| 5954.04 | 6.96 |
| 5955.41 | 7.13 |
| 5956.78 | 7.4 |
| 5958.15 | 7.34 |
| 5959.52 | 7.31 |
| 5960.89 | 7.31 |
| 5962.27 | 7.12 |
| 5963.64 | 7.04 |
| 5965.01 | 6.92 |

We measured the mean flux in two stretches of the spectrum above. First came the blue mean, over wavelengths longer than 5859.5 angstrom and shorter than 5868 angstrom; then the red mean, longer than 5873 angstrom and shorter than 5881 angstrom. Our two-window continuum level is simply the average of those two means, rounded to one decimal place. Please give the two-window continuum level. 6.3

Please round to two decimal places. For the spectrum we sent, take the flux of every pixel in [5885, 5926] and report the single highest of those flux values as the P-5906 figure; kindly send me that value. 8.07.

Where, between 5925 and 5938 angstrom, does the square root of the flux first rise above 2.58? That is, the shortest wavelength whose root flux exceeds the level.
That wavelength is 5929.41 angstrom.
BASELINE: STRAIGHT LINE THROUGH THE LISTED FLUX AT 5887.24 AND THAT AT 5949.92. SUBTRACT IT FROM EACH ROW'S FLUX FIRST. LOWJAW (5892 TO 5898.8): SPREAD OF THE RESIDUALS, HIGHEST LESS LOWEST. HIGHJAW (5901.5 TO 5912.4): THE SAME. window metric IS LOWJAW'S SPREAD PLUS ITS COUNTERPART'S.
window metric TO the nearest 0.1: 1.7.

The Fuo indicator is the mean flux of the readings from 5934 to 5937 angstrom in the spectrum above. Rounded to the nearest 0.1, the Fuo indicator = 6.8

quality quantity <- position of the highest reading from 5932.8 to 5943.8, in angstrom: 5933.51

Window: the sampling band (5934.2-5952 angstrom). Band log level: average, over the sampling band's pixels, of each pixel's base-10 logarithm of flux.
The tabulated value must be 0.816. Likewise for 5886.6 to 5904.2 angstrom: 0.807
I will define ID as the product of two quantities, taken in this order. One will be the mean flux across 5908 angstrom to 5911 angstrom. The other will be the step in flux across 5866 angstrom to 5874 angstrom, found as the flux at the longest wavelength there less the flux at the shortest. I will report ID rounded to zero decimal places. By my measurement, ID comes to -8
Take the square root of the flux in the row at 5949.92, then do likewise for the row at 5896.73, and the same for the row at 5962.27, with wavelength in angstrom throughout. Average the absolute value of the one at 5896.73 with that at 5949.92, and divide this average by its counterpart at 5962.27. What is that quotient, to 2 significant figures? 0.94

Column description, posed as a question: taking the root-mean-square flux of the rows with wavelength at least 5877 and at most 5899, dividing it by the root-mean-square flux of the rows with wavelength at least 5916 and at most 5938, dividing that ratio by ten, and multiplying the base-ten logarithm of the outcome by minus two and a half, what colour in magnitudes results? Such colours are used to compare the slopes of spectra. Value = 2.58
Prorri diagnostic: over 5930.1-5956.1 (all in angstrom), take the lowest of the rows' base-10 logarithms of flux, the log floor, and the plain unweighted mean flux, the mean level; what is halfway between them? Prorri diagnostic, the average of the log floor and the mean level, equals 3.77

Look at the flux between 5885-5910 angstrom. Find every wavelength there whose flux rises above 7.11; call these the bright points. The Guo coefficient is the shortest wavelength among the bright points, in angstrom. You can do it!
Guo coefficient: 5885.88 angstrom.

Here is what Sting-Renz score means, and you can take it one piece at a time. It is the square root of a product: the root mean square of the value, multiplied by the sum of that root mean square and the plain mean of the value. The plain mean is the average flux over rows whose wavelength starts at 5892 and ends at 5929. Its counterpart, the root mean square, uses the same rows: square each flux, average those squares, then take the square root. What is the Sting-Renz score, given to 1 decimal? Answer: 9.9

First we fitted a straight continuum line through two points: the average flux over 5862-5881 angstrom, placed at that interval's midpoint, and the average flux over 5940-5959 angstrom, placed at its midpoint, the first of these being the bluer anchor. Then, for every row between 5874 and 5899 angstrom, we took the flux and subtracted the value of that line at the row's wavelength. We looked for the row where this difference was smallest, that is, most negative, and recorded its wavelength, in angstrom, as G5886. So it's 5875.05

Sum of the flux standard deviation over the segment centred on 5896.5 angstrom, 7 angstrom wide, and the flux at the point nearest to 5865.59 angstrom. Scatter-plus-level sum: 6.7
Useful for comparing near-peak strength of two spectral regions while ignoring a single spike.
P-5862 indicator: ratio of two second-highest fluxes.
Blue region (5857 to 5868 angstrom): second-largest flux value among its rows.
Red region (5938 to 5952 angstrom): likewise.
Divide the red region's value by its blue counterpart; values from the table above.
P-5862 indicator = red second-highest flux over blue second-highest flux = 1.06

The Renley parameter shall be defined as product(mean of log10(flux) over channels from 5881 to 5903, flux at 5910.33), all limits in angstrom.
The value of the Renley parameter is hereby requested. 6.2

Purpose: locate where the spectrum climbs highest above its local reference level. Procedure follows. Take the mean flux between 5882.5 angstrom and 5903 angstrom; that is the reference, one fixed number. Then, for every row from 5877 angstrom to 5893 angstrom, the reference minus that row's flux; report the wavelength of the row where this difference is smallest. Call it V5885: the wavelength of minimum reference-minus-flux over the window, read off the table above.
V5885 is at 5884.53 angstrom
